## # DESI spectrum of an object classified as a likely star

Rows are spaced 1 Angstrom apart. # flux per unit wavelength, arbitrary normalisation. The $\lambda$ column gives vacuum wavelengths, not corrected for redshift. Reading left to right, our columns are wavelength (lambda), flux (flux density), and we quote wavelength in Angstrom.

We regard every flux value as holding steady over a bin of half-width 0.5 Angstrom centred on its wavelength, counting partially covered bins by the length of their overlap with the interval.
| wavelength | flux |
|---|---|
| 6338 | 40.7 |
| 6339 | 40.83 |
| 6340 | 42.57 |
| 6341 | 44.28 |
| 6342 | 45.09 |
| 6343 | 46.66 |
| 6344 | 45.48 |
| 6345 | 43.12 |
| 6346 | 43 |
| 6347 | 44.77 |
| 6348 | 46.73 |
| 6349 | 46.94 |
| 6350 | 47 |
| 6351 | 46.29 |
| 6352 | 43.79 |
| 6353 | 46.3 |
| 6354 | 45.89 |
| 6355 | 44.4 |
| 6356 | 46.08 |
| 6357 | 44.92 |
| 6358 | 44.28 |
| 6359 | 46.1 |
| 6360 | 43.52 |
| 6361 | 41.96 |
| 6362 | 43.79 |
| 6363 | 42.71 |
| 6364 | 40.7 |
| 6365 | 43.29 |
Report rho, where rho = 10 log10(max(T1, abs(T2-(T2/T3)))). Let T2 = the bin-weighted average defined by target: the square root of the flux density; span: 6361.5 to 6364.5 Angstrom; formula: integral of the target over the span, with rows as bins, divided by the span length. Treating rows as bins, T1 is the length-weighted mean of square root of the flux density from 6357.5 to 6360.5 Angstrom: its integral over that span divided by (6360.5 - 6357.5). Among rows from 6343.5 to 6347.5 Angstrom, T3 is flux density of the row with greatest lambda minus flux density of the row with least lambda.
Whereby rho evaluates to 12.0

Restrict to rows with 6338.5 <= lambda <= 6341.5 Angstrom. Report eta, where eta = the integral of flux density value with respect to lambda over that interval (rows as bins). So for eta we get 128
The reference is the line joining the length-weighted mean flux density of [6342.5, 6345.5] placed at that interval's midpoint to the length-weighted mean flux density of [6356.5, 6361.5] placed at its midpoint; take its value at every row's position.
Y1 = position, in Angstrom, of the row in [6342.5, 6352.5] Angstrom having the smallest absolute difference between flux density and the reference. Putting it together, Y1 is 6347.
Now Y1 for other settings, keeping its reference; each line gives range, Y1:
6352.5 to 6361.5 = 6355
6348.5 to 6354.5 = 6352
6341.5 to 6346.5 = 6342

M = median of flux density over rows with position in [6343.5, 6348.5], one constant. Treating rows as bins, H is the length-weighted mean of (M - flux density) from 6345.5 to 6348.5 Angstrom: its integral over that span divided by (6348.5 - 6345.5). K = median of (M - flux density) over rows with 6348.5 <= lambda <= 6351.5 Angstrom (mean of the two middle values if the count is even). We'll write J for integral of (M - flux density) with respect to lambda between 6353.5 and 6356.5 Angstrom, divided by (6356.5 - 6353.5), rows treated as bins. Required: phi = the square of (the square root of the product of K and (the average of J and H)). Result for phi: 0.81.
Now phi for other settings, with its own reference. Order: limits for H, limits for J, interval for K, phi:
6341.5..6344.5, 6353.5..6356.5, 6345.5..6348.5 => 0.00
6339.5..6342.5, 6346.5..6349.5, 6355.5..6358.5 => 0.04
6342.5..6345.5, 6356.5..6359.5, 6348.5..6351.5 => 0.70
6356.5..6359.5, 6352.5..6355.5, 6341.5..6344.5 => 0.39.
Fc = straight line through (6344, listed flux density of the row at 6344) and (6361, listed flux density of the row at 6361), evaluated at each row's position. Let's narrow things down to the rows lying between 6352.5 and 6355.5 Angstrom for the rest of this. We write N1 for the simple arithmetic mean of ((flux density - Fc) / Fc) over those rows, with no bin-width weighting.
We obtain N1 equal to 0.049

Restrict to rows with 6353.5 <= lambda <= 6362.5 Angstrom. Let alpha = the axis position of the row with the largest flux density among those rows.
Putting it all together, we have 6359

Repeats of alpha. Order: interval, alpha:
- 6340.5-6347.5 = 6343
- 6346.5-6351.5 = 6350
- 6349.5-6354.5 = 6350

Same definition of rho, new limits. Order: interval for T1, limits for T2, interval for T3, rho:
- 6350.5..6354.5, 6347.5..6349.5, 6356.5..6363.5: 10.0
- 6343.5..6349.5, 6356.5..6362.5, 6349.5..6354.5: 11.0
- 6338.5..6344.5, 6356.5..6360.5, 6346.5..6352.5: 11.3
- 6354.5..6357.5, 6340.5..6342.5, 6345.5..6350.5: 8.3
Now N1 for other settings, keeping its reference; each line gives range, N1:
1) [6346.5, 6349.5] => 0.034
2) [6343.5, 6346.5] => -0.031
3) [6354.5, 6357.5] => 0.050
